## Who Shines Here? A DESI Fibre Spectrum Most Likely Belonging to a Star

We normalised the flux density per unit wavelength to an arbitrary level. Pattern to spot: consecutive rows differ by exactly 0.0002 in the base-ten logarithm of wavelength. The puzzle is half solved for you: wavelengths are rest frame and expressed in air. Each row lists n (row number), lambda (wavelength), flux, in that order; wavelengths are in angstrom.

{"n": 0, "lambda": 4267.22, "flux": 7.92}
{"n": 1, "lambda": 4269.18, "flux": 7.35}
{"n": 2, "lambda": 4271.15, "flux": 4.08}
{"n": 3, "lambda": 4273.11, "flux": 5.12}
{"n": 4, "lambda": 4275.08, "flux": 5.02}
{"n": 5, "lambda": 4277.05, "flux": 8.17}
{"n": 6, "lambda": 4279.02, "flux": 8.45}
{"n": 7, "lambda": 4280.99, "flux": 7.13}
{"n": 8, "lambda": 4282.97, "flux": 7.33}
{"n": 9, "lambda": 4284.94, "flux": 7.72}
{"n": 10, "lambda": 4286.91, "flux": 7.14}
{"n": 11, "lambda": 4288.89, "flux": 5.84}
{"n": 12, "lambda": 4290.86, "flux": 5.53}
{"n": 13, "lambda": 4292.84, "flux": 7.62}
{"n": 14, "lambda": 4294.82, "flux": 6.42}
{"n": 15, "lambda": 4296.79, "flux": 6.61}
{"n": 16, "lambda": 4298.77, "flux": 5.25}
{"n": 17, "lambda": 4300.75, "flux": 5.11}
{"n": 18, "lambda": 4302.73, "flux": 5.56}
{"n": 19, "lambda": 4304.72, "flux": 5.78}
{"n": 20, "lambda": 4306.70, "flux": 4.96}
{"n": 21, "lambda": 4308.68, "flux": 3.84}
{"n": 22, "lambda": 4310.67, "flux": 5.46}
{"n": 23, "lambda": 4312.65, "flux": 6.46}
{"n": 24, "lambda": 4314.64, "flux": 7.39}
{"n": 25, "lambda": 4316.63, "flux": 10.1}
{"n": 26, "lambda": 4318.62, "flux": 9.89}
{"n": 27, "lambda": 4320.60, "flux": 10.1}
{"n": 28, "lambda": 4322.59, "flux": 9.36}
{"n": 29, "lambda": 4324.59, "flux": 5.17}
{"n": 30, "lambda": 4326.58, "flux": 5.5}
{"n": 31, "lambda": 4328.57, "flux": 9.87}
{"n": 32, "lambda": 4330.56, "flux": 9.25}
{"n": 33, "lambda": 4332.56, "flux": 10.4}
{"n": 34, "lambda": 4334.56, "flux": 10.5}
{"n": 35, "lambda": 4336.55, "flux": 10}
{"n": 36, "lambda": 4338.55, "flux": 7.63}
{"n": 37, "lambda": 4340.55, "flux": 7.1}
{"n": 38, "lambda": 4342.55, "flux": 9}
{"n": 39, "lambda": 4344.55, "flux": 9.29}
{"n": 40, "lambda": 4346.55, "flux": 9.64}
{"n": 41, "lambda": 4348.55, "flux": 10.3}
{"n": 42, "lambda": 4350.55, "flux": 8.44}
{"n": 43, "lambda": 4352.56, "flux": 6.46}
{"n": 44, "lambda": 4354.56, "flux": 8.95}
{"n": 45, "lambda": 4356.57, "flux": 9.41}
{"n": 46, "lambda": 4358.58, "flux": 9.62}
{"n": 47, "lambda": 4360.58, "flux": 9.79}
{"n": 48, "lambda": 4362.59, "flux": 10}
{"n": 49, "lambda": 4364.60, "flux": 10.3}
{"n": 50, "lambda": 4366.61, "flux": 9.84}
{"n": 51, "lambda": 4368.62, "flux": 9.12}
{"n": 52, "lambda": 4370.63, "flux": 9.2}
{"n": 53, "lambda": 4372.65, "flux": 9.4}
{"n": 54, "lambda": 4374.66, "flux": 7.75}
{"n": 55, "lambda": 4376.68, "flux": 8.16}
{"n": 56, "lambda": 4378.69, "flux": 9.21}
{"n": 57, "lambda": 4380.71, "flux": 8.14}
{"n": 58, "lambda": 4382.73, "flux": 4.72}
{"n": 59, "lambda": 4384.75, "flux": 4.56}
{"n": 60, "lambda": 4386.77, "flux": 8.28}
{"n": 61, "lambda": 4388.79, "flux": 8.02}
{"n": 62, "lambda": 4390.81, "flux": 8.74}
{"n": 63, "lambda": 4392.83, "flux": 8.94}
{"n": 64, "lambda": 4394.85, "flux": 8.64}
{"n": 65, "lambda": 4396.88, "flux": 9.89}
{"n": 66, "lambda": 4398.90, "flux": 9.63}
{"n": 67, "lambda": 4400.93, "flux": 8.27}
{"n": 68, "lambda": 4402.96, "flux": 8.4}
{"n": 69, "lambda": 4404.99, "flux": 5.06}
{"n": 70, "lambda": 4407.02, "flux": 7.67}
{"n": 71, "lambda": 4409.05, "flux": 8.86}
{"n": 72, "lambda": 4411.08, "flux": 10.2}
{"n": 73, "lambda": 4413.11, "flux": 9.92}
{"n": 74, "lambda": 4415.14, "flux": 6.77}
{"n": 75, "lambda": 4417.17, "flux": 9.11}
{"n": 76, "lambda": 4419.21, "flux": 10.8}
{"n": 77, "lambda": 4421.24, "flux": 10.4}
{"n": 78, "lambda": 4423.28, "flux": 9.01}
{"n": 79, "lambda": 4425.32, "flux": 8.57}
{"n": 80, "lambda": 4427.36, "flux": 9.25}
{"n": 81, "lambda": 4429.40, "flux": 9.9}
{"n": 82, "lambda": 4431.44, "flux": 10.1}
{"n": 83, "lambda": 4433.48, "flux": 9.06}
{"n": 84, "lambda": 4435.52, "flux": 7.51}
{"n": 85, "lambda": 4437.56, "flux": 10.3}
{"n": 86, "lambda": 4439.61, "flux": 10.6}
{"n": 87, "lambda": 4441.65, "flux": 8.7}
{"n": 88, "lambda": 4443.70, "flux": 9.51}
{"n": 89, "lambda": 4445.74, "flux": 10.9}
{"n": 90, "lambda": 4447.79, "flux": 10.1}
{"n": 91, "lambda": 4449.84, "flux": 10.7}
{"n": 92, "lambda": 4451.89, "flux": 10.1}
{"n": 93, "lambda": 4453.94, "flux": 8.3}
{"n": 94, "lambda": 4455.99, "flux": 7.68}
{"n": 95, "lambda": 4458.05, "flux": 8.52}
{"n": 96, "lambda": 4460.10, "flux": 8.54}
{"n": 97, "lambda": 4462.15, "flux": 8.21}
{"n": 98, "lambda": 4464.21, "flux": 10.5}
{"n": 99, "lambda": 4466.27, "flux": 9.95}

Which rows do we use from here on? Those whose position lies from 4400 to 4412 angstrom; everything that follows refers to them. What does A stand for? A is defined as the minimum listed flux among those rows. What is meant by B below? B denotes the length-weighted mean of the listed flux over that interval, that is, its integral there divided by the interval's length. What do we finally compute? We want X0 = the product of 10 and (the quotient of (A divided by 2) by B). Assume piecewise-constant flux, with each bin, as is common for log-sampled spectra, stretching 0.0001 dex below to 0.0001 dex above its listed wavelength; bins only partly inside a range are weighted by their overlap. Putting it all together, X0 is 3.14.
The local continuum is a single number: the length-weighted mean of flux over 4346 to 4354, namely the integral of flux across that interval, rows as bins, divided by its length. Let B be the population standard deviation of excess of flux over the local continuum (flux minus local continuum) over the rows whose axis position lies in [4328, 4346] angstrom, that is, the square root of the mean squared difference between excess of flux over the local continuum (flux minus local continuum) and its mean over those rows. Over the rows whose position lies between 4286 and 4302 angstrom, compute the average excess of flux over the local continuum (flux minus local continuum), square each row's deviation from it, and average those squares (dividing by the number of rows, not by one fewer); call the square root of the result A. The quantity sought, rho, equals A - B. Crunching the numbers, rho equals -0.3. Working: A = 0.85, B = 1.11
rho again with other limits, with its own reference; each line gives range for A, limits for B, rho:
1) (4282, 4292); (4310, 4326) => -1.1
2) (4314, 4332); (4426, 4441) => 0.9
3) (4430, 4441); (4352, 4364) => -0.1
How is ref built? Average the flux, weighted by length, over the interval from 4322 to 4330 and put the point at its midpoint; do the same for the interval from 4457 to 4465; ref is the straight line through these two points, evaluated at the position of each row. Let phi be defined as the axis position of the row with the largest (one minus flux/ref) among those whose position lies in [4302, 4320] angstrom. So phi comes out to 4308.68 angstrom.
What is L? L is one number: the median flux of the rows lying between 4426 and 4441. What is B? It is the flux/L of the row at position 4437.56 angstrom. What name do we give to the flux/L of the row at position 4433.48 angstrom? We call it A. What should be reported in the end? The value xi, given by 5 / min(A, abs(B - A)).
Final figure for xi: 40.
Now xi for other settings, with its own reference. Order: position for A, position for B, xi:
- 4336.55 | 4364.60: 165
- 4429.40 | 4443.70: 127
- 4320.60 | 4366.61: 190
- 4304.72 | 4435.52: 29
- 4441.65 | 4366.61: 43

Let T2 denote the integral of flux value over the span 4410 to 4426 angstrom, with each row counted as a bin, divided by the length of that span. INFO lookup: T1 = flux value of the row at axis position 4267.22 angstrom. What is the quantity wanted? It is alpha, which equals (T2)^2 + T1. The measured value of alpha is 96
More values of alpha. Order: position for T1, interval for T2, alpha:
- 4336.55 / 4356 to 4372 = 103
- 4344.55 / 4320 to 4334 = 82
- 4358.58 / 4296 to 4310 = 38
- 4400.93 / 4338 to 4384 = 85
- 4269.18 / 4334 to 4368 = 92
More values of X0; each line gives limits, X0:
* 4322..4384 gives 2.70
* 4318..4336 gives 2.90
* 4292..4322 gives 2.85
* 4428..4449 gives 3.88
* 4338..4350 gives 4.01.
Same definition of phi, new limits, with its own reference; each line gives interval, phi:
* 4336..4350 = 4340.55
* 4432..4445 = 4435.52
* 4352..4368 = 4352.56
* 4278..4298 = 4290.86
